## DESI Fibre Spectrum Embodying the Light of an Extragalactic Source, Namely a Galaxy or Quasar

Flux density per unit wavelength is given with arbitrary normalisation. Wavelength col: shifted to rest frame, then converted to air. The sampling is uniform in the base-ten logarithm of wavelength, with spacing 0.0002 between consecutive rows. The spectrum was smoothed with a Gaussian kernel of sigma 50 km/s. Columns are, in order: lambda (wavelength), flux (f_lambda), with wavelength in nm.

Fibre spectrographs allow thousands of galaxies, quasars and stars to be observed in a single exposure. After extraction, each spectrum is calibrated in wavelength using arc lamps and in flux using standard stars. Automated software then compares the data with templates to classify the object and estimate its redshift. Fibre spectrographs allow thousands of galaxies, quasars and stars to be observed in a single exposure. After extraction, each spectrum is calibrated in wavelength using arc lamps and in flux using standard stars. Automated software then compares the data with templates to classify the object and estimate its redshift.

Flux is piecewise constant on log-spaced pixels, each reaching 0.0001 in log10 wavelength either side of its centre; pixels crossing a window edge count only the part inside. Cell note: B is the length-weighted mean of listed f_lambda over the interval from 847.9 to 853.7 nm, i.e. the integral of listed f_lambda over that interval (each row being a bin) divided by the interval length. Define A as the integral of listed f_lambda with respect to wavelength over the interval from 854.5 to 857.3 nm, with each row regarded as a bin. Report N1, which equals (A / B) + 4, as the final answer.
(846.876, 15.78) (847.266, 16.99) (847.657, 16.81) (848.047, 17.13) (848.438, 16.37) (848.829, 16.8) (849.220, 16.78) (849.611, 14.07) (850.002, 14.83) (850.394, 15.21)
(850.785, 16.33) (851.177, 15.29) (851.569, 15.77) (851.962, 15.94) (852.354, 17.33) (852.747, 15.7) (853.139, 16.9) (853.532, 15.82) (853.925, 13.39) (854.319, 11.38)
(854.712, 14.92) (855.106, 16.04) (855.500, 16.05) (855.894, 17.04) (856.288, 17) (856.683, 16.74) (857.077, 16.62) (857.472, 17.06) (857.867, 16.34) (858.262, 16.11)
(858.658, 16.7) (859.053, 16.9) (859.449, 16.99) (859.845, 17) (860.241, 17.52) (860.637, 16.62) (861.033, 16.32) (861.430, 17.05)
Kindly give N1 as 6.9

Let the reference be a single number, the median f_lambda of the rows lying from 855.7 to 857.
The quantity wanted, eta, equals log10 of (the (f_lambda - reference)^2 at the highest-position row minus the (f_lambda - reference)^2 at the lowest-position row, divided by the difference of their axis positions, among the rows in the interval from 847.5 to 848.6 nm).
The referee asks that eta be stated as -0.3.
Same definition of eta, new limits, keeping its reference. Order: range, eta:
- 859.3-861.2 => -0.5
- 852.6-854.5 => 1.3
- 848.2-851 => -1.7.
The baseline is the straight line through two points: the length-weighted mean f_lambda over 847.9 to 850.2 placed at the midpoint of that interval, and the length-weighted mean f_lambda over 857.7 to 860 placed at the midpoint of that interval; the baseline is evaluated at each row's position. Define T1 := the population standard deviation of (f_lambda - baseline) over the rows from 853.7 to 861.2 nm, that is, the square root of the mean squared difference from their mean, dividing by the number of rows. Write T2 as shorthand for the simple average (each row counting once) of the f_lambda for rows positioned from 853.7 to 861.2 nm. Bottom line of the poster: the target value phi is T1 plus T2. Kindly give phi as 17.5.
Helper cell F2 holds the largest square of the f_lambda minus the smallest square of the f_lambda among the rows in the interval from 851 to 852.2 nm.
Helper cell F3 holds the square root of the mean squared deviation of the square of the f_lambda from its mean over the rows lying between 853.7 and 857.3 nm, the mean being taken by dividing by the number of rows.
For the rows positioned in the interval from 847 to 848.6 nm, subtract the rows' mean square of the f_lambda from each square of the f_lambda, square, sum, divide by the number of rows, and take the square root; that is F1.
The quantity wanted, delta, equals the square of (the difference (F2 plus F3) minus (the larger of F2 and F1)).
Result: 2735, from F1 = 9.6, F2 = 20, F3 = 52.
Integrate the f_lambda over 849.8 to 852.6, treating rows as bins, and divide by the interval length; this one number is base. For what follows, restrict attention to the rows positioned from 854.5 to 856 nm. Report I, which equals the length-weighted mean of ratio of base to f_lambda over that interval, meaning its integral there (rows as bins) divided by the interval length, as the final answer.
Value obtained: 1.00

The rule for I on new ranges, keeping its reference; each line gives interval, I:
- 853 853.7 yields 0.97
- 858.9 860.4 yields 0.92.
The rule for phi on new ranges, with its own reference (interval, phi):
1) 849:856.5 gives 17.0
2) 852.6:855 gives 16.5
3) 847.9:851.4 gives 16.9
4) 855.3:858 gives 17.0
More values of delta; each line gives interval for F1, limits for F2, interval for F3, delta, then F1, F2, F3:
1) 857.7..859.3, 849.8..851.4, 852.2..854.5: 3562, 10.1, 47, 60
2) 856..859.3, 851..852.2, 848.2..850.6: 1043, 10.1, 20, 32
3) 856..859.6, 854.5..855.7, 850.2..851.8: 199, 10.1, 35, 14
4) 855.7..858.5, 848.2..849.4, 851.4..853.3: 476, 11.4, 14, 22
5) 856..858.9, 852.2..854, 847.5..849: 82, 10.4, 121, 9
